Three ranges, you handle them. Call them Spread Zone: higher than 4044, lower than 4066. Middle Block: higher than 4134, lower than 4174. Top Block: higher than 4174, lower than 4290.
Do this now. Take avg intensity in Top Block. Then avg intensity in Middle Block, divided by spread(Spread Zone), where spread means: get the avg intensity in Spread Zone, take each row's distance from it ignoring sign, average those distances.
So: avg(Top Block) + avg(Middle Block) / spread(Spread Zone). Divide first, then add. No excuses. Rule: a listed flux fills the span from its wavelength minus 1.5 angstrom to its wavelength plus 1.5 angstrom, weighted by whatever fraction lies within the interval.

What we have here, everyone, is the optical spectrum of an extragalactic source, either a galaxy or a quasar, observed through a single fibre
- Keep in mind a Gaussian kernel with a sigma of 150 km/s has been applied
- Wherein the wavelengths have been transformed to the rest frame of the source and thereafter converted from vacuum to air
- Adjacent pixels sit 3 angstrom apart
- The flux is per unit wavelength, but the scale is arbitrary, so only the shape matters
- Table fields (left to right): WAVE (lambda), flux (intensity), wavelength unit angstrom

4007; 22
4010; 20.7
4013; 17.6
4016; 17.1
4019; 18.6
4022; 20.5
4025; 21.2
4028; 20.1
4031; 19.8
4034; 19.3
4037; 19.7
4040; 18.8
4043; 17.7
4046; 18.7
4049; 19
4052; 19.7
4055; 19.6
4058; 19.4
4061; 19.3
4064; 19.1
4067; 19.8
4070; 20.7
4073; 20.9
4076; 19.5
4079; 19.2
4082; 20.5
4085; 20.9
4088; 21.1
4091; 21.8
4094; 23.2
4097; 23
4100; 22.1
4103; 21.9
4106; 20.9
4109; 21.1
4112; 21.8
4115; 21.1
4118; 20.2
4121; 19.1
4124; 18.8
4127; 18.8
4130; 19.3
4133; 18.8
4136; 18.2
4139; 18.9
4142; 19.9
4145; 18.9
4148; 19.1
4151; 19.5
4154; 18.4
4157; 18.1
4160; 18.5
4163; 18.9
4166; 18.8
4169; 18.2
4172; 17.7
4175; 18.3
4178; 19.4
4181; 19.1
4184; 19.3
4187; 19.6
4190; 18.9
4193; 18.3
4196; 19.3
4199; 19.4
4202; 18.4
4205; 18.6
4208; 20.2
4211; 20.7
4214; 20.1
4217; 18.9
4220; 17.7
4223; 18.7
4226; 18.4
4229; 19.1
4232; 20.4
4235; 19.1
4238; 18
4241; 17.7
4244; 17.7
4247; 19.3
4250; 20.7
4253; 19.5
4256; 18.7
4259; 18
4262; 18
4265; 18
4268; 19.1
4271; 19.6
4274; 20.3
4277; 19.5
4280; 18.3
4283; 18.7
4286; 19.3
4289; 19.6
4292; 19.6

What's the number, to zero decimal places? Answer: 86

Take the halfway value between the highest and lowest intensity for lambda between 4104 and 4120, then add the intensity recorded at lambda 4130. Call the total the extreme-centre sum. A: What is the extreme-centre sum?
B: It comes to 40.3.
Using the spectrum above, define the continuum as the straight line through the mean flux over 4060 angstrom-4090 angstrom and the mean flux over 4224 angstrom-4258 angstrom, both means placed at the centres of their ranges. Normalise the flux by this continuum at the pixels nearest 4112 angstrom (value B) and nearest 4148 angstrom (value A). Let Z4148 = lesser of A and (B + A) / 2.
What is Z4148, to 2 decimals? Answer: 0.97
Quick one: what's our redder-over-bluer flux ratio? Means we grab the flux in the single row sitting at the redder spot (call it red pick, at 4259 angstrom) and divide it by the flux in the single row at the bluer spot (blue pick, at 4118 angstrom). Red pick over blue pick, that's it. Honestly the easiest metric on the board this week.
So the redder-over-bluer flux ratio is 0.89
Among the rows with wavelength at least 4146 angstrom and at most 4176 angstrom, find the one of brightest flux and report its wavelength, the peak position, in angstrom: 4151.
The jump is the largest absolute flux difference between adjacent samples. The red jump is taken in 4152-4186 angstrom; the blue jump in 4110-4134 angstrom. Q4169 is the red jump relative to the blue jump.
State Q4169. 1.0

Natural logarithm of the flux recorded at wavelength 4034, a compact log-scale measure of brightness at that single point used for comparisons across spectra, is 2.960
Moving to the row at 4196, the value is 2.960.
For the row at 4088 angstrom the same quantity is 3.049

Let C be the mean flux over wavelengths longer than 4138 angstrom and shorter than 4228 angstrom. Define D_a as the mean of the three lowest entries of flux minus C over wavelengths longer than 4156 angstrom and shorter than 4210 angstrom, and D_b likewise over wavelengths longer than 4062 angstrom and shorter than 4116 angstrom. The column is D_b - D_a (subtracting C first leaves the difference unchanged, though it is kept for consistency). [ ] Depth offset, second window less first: 1.3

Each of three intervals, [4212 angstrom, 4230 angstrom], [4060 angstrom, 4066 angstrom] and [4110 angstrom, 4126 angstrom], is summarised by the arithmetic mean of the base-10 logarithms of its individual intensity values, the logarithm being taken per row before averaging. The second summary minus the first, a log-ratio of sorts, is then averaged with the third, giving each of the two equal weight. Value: 0.657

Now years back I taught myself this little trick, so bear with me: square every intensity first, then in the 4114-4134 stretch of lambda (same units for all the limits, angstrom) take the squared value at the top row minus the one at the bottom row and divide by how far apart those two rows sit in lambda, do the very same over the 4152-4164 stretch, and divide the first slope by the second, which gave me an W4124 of -2.5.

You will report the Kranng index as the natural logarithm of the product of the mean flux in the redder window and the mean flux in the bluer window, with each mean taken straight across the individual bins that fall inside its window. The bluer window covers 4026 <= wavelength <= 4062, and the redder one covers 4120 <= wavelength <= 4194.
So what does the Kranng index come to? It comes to 5.89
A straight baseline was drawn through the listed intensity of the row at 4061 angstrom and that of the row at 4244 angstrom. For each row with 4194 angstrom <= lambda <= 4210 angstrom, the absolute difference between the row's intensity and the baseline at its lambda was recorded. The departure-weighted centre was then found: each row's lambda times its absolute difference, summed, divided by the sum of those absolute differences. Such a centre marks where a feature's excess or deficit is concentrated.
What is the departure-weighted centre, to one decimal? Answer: 4202.7 angstrom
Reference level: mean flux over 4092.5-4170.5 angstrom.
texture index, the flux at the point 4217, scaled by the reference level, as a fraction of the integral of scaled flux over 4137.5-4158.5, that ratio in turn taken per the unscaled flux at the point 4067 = 0.0024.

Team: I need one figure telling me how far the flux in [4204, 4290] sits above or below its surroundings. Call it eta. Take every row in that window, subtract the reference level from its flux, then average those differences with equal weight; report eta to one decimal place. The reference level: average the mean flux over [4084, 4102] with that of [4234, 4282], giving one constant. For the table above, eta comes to -1.4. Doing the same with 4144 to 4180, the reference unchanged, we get -1.8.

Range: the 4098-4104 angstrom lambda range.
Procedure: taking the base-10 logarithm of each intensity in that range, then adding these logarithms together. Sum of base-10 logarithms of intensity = 2.68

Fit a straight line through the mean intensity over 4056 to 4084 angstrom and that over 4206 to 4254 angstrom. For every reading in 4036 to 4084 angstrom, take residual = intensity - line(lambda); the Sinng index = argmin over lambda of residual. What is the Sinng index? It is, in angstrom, 4043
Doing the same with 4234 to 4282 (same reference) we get 4241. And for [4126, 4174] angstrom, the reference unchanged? 4172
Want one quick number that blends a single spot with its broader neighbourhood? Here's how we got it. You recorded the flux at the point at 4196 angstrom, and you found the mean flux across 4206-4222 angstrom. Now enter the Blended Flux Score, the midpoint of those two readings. 19.4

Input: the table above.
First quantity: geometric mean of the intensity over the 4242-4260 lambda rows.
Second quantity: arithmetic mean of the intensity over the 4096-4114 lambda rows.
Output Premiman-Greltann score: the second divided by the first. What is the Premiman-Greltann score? 1.15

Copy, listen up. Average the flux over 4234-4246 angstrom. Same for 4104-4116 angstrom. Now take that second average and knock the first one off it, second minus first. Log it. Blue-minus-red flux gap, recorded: 3.1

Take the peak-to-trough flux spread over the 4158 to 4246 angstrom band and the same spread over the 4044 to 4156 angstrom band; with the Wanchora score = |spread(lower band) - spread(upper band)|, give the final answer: 2.0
